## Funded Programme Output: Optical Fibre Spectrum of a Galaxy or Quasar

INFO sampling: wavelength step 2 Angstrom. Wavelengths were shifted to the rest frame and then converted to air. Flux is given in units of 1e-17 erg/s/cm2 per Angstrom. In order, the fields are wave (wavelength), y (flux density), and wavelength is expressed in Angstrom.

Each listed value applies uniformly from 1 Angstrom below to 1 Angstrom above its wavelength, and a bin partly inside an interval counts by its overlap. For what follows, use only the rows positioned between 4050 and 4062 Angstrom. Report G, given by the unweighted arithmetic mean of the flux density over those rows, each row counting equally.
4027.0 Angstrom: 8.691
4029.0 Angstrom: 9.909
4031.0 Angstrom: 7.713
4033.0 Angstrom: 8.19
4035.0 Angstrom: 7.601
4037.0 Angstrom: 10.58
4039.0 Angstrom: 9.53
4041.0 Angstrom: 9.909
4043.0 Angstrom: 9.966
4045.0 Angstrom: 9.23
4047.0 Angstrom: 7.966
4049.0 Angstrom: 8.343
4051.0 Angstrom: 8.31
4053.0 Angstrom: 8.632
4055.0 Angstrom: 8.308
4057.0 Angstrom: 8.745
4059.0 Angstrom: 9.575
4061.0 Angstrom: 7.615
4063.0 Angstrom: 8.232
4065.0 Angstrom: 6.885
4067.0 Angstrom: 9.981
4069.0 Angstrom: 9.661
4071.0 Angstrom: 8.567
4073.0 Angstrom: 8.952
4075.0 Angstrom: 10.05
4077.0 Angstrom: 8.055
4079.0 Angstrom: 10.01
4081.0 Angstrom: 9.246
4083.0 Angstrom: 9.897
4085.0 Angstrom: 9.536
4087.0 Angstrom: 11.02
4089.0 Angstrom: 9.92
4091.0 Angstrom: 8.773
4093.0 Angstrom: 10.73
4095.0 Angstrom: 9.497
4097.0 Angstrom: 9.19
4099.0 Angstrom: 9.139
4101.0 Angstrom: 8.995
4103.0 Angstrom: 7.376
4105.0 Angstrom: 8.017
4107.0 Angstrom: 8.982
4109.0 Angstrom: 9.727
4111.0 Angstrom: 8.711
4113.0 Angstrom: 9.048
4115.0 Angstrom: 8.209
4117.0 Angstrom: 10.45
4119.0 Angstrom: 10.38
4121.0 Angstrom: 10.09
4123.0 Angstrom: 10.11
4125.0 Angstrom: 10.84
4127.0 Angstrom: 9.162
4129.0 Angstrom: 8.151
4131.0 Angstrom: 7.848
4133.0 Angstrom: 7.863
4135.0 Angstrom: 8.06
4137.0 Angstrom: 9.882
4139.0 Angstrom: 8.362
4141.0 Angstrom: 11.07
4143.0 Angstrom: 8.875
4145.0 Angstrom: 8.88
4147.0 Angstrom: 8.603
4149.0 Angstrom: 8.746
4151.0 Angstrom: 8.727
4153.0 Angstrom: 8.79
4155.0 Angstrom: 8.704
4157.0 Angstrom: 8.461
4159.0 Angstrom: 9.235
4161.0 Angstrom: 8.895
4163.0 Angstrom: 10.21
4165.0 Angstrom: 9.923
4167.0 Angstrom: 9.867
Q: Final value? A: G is 8.5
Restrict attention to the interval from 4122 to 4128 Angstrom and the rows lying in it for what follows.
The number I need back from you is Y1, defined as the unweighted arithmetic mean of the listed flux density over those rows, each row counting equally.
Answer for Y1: 10.04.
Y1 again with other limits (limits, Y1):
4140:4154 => 9.10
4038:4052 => 9.04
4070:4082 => 9.15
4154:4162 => 8.82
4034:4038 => 9.09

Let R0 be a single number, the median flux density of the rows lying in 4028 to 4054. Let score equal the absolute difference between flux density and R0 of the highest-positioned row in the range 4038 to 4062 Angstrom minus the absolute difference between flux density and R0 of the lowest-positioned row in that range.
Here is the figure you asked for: 0.12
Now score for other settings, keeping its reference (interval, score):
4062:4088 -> 1.99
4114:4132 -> 0.36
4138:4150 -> -0.16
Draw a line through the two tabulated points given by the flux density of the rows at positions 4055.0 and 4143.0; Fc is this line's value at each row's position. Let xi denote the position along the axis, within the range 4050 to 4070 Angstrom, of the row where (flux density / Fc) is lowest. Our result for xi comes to 4065.0 Angstrom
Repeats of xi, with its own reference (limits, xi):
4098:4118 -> 4103.0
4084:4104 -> 4103.0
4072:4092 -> 4077.0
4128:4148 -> 4131.0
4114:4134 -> 4131.0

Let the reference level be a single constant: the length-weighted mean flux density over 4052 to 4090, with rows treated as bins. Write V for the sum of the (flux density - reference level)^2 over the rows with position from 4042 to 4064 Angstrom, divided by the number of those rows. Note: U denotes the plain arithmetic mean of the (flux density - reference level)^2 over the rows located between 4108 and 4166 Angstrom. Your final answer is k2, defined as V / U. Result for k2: 0.8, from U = 0.80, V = 0.7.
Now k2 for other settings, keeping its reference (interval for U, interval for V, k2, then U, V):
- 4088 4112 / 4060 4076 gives 1.8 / 0.69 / 1.3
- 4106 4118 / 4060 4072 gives 2.9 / 0.53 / 1.5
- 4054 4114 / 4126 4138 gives 1.1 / 0.86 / 0.9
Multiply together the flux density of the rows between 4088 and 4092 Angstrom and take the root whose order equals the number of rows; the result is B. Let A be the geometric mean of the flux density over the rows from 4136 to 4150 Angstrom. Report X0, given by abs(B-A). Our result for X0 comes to 0.17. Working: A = 9.2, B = 9.33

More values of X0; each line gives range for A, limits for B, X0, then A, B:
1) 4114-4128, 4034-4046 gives 0.43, 9.9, 9.42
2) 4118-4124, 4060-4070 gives 1.80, 10.2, 8.39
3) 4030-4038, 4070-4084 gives 0.78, 8.4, 9.23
